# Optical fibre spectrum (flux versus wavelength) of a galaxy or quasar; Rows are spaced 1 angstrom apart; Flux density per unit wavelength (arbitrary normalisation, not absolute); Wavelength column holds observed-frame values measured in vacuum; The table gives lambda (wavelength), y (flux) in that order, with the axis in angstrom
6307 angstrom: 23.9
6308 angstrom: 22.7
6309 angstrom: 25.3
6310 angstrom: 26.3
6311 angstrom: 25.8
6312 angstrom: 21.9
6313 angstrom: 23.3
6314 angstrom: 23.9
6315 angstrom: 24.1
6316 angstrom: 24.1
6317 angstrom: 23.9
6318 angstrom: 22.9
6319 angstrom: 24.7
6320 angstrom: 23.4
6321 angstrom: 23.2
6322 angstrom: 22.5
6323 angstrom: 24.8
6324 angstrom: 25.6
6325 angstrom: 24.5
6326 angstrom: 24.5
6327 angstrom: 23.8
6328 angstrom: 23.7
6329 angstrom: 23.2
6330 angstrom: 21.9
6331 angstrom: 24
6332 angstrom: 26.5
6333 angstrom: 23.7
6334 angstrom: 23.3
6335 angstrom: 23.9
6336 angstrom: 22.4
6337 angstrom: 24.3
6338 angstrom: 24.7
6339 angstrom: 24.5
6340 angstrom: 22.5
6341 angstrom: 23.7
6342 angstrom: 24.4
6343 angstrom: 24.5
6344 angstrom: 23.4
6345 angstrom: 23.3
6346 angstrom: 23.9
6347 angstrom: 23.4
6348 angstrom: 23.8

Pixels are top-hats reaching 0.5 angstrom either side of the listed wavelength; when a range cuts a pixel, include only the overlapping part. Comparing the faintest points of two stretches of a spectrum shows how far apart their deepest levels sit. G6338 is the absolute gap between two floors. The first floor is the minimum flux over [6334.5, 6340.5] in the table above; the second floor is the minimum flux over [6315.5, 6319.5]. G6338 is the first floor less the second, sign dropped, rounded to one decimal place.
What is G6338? 0.5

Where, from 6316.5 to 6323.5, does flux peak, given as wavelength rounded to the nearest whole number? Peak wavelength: 6323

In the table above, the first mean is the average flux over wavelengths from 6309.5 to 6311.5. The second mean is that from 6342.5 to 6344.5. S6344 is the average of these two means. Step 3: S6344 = 25.0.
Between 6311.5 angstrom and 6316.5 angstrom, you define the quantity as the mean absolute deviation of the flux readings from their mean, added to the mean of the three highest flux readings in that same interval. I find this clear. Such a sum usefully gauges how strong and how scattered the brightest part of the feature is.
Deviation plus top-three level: 24.7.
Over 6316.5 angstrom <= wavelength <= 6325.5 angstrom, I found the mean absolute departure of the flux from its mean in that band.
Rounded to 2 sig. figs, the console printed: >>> 0.85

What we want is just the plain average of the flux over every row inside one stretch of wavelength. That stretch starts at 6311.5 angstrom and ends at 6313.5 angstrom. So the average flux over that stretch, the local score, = 22.6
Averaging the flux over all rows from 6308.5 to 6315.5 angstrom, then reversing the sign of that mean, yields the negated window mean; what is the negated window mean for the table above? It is -24.4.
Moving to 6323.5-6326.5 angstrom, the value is -24.9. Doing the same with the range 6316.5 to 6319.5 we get -23.8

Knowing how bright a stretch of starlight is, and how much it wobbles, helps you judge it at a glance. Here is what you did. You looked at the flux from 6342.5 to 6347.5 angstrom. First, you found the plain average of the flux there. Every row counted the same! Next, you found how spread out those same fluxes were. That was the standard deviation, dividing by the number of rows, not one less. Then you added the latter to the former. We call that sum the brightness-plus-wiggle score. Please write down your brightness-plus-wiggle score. 24.2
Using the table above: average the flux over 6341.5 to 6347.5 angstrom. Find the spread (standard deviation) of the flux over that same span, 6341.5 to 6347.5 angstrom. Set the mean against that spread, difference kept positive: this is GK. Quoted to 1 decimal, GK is 23.3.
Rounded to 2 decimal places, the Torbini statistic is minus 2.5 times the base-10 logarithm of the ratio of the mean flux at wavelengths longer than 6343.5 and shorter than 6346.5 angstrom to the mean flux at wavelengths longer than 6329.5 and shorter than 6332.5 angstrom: 0.03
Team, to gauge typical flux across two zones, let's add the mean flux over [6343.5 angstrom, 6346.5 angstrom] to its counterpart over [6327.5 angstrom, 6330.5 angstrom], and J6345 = 46.5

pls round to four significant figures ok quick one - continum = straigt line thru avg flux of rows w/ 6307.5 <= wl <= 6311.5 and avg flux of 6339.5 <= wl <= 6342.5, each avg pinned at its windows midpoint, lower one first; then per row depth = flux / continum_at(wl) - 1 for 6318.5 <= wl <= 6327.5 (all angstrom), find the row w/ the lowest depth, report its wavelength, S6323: 6322 angstrom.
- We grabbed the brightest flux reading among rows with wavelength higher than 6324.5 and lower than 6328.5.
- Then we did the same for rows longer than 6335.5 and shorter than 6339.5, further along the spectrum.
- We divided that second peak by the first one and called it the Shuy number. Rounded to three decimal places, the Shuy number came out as 1.008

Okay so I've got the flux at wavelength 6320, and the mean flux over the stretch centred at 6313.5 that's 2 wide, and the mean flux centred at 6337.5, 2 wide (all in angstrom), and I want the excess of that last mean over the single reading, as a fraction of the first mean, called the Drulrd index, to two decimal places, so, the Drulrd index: 0.05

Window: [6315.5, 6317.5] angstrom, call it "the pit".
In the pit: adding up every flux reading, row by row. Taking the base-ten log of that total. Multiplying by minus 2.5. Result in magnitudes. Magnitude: -4.20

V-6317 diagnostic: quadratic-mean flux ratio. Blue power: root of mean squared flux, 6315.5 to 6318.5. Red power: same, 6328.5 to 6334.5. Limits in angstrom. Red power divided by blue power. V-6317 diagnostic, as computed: 1.01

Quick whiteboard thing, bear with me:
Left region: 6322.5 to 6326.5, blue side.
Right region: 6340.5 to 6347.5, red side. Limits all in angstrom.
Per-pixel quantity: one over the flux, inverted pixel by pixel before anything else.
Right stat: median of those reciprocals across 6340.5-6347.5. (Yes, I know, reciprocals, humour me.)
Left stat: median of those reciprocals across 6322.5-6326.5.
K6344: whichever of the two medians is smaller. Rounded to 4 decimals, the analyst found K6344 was 0.0406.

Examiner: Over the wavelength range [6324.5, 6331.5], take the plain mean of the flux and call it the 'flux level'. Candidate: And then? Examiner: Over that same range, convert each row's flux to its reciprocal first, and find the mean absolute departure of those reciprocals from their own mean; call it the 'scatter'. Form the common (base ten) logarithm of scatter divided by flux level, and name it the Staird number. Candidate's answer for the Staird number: -4.30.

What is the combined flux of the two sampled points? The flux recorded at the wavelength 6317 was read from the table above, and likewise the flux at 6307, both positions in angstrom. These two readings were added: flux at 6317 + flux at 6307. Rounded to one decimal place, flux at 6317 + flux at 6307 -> 47.8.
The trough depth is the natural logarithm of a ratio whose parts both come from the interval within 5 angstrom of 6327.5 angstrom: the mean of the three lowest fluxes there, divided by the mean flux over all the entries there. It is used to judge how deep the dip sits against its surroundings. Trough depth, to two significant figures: -0.056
